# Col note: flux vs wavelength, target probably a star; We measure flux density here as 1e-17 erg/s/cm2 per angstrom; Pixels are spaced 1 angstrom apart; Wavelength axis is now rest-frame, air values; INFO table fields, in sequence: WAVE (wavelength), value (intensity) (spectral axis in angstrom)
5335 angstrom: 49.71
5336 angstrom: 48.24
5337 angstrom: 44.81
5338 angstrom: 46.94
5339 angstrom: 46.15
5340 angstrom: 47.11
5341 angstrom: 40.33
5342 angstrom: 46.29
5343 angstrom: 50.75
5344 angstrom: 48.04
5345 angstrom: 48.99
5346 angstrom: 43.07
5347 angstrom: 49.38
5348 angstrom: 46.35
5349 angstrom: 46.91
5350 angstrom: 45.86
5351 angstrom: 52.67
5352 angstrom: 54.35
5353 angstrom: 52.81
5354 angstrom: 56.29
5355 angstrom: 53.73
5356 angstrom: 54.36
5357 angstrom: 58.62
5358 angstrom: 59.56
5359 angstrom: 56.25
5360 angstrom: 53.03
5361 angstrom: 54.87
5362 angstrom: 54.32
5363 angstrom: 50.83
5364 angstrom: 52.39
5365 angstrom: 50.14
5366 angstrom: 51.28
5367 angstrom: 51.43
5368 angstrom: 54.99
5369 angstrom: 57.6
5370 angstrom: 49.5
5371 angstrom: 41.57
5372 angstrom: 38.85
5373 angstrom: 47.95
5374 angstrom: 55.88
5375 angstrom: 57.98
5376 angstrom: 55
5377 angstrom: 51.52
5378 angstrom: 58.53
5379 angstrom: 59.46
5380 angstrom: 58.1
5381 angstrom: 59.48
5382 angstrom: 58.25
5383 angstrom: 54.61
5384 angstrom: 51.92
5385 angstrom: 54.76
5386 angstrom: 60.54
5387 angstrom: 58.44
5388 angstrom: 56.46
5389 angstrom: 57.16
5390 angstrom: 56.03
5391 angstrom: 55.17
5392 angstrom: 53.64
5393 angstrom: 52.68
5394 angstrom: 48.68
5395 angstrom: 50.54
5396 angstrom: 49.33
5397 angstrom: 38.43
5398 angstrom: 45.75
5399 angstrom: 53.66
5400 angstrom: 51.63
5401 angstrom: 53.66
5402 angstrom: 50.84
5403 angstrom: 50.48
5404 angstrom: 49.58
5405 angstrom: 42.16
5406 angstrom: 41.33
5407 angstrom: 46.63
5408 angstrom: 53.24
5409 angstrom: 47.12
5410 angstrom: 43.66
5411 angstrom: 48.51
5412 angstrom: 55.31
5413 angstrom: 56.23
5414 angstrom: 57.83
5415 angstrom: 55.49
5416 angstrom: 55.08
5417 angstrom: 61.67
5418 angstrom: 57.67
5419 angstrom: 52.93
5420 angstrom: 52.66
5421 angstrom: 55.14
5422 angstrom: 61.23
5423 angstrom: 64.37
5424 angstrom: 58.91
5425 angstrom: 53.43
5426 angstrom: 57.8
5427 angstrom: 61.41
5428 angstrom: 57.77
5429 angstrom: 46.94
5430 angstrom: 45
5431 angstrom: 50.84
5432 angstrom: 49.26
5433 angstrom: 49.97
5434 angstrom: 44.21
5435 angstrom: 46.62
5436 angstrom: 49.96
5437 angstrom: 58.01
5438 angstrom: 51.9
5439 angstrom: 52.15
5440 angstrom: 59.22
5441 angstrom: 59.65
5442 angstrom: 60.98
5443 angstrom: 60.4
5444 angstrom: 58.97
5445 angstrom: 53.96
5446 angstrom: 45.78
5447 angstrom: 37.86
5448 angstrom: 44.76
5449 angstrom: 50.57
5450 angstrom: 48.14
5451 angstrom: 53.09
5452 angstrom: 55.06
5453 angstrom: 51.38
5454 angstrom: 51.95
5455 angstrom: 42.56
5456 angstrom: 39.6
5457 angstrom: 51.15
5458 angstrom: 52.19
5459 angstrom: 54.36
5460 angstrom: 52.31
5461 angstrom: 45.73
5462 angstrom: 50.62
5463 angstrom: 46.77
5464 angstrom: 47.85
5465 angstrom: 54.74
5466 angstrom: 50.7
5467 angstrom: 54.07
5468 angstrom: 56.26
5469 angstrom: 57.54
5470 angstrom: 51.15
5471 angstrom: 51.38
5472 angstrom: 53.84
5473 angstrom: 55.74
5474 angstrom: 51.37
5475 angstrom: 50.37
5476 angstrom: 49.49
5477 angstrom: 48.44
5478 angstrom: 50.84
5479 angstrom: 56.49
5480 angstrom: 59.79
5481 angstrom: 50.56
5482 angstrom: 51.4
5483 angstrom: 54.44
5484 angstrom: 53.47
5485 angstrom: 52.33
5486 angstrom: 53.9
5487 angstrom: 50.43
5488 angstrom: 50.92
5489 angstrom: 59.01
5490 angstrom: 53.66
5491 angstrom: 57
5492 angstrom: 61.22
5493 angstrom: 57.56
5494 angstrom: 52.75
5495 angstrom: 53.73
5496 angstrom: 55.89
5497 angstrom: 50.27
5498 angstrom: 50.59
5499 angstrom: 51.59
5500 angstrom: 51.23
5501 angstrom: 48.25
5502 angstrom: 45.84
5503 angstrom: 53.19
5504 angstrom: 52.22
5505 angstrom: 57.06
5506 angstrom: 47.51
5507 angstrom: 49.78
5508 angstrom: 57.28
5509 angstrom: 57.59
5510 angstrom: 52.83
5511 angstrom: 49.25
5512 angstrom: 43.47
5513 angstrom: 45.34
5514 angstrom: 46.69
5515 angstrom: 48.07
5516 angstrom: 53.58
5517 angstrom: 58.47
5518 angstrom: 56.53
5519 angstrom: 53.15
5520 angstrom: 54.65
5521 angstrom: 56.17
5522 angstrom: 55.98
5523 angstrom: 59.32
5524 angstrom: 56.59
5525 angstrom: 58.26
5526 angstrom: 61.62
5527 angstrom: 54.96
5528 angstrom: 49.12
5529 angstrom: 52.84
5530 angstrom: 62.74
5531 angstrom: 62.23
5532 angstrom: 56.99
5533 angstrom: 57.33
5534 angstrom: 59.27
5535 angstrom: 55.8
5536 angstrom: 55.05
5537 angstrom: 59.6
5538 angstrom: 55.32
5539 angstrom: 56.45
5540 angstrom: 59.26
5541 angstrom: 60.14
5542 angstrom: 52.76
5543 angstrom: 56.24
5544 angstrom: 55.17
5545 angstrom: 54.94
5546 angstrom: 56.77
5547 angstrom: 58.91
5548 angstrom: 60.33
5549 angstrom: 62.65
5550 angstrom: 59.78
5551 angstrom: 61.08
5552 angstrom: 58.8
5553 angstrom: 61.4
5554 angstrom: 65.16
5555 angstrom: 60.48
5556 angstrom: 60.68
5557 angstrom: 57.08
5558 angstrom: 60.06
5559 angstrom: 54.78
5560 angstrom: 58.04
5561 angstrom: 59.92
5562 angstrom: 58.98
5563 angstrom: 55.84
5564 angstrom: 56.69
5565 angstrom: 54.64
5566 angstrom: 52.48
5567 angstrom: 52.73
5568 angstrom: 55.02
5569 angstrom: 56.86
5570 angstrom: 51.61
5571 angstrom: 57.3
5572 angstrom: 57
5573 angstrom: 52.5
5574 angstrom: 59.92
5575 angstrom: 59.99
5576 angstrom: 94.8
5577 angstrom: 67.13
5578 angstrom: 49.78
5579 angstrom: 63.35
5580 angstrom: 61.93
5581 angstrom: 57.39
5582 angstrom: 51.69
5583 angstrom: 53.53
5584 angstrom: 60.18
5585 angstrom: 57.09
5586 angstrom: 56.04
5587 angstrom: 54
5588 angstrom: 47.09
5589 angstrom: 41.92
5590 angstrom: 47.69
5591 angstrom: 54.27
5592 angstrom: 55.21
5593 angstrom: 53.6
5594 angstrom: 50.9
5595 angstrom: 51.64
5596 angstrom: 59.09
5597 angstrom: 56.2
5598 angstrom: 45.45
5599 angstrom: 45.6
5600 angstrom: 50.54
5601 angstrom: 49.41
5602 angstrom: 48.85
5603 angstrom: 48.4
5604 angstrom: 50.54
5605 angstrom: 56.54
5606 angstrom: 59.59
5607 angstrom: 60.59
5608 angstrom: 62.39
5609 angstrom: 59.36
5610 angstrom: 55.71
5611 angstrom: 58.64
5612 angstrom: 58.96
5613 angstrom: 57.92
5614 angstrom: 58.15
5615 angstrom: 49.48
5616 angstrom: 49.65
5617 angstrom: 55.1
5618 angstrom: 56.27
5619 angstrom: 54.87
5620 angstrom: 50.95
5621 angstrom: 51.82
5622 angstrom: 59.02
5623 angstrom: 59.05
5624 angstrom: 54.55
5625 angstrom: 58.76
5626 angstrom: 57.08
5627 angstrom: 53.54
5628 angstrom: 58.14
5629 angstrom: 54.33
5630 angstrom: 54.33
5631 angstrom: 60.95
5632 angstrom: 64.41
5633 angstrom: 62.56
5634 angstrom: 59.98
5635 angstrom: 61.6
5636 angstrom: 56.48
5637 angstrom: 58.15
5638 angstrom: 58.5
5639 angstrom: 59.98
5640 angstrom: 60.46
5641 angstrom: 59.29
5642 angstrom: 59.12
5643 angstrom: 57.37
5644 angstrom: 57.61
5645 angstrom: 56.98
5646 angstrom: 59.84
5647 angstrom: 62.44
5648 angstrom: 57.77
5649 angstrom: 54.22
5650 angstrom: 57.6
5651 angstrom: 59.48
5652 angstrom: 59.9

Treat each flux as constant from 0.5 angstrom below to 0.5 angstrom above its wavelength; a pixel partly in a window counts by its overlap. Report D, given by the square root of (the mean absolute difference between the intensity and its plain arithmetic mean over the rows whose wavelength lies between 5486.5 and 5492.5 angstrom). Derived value 1.9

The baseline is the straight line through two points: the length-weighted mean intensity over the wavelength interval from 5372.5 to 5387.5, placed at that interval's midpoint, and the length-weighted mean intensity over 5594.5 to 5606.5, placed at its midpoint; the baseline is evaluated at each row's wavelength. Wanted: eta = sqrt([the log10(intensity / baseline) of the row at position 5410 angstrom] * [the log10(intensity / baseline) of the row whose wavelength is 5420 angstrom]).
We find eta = 0.048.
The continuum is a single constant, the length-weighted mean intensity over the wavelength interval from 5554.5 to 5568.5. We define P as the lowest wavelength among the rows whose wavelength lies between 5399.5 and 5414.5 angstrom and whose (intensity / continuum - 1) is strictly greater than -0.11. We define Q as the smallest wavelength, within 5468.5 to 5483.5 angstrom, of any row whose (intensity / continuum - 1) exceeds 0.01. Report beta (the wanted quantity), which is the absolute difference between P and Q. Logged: 69 angstrom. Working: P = 5400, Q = 5469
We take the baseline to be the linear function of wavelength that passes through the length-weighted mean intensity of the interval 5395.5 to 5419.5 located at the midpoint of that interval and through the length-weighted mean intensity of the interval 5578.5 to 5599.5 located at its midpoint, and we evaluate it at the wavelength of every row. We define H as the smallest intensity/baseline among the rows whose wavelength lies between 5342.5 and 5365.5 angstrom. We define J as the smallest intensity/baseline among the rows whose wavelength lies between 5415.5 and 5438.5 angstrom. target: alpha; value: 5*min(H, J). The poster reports 4.3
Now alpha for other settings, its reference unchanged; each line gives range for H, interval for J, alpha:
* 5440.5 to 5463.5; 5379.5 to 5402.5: 3.7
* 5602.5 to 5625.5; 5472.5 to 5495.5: 4.5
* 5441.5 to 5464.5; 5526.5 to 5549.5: 3.7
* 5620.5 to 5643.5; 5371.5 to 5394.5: 3.9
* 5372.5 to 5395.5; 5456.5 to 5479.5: 4.4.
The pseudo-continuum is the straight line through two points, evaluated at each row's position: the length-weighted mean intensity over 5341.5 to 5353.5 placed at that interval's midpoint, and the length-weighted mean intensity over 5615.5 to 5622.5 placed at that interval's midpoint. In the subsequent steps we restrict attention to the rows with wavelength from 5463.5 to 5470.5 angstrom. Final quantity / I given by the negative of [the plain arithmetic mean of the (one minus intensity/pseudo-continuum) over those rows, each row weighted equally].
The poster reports 0.04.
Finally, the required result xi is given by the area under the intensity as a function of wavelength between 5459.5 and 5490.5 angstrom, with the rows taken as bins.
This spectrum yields 1626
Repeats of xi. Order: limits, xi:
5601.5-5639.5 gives 2155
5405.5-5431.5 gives 1398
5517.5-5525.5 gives 451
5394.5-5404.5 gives 494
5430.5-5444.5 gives 752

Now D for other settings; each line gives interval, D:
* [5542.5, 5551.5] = 1.5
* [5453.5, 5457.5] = 2.3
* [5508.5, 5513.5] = 2.1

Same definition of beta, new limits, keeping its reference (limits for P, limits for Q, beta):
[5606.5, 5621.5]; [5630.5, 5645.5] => 24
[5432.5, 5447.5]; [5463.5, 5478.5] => 32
